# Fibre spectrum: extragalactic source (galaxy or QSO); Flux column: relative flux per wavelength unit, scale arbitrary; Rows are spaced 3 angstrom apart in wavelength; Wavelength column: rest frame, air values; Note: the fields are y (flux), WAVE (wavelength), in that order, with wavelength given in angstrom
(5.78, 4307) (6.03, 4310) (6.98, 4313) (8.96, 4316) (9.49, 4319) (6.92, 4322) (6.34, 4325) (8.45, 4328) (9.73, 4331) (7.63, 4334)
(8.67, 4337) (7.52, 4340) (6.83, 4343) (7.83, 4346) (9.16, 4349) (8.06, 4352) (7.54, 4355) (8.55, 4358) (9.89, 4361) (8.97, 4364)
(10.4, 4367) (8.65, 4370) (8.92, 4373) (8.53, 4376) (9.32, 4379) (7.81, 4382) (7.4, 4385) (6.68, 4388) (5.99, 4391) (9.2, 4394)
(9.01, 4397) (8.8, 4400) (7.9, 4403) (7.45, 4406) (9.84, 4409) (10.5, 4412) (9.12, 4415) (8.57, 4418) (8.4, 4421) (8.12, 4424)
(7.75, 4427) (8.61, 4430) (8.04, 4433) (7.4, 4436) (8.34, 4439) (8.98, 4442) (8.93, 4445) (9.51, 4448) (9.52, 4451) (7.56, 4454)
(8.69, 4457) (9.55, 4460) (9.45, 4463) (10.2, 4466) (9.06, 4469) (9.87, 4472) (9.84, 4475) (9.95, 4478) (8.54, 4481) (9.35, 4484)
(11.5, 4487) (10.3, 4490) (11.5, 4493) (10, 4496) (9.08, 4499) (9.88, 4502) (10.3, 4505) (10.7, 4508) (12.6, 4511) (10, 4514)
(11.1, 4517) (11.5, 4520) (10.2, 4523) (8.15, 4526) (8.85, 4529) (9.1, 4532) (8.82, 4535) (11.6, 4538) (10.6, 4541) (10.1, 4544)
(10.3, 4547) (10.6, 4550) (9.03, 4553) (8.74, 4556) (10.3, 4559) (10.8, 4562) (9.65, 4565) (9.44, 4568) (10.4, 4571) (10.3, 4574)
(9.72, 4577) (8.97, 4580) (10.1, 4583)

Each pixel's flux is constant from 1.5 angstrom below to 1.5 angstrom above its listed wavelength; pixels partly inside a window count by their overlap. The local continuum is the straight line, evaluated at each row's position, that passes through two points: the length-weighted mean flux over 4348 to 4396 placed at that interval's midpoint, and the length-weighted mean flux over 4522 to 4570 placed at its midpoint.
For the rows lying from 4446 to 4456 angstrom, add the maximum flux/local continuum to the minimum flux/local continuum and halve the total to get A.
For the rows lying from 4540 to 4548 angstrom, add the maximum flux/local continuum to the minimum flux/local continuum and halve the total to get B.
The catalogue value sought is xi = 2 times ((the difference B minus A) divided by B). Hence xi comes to 0.22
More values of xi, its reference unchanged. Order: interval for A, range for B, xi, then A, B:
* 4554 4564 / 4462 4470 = 0.12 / 0.99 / 1.05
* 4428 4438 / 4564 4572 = 0.20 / 0.90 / 1.00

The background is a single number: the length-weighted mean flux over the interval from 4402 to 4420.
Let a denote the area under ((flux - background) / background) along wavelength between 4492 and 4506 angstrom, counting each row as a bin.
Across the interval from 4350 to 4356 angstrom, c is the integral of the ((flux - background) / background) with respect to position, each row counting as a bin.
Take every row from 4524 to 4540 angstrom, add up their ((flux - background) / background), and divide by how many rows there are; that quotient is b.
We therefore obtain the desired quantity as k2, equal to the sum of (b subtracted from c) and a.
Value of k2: 1.2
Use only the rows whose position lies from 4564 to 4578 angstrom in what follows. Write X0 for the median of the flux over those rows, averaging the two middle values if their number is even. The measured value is 9.7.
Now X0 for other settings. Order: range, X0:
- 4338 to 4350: 7.7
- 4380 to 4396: 7.4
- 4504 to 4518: 10.7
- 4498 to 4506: 9.9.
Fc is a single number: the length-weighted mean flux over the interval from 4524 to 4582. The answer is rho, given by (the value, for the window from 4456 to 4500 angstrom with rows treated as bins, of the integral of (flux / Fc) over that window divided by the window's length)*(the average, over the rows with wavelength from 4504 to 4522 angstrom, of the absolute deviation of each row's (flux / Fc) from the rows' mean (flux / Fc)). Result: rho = 0.072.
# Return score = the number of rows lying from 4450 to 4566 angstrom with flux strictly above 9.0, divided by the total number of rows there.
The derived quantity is 0.8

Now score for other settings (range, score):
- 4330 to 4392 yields 0.2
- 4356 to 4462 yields 0.3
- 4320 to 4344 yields 0.1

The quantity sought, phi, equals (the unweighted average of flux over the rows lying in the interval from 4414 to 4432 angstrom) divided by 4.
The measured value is 2.11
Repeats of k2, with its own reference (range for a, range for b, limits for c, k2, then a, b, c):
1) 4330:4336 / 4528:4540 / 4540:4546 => 0.7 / -0.2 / 0.077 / 1.0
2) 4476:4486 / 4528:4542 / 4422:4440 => -1.3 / 0.6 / 0.099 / -1.7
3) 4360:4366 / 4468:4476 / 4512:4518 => 1.5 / 0.4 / 0.076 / 1.2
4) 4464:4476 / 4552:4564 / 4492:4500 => 2.1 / 1.1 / 0.091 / 1.1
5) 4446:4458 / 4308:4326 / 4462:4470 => 0.7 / -0.1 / -0.164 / 0.6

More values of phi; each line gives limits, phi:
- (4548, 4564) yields 2.47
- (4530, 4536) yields 2.24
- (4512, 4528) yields 2.55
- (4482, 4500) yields 2.57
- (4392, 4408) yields 2.12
